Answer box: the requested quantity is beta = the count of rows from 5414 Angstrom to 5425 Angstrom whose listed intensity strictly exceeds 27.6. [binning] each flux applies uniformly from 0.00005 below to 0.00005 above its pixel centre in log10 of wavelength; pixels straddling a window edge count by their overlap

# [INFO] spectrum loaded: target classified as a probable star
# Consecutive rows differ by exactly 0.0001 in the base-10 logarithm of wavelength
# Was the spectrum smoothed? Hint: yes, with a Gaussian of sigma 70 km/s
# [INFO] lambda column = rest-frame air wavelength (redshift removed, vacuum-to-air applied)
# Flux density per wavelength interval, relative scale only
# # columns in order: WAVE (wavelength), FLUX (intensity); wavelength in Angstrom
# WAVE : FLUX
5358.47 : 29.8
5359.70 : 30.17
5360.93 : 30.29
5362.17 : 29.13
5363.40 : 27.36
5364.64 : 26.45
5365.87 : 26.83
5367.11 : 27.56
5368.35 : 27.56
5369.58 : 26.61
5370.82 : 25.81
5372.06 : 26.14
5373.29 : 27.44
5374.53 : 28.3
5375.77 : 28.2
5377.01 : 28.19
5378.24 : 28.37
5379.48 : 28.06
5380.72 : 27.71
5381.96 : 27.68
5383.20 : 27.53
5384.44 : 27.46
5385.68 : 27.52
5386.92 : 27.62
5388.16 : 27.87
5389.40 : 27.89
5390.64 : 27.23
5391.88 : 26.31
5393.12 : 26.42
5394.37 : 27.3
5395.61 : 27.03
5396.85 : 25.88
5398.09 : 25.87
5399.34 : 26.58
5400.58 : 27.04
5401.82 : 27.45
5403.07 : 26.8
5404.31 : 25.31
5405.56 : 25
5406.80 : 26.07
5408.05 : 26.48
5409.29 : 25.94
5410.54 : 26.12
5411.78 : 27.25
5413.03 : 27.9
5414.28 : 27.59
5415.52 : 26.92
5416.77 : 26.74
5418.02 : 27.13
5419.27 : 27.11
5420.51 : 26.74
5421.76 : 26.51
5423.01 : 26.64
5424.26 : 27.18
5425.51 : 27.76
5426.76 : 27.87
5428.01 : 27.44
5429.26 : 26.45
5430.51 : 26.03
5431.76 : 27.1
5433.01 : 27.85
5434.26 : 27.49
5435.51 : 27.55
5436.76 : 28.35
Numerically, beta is 0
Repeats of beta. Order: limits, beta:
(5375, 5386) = 6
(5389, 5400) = 1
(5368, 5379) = 4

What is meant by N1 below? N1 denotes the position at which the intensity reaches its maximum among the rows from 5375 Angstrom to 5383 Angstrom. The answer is 5378.24 Angstrom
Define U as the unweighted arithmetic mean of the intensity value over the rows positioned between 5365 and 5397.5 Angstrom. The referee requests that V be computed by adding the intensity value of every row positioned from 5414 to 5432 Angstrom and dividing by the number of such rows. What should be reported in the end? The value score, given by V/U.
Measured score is 0.99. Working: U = 27.3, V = 27.01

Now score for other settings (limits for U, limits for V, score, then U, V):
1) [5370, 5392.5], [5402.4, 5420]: 0.97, 27.5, 26.60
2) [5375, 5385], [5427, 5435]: 0.97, 27.9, 27.06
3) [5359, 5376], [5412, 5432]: 0.98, 27.7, 27.07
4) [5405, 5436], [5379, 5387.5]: 1.03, 26.9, 27.65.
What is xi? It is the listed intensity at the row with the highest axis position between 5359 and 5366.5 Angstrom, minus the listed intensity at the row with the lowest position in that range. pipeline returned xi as -3.3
